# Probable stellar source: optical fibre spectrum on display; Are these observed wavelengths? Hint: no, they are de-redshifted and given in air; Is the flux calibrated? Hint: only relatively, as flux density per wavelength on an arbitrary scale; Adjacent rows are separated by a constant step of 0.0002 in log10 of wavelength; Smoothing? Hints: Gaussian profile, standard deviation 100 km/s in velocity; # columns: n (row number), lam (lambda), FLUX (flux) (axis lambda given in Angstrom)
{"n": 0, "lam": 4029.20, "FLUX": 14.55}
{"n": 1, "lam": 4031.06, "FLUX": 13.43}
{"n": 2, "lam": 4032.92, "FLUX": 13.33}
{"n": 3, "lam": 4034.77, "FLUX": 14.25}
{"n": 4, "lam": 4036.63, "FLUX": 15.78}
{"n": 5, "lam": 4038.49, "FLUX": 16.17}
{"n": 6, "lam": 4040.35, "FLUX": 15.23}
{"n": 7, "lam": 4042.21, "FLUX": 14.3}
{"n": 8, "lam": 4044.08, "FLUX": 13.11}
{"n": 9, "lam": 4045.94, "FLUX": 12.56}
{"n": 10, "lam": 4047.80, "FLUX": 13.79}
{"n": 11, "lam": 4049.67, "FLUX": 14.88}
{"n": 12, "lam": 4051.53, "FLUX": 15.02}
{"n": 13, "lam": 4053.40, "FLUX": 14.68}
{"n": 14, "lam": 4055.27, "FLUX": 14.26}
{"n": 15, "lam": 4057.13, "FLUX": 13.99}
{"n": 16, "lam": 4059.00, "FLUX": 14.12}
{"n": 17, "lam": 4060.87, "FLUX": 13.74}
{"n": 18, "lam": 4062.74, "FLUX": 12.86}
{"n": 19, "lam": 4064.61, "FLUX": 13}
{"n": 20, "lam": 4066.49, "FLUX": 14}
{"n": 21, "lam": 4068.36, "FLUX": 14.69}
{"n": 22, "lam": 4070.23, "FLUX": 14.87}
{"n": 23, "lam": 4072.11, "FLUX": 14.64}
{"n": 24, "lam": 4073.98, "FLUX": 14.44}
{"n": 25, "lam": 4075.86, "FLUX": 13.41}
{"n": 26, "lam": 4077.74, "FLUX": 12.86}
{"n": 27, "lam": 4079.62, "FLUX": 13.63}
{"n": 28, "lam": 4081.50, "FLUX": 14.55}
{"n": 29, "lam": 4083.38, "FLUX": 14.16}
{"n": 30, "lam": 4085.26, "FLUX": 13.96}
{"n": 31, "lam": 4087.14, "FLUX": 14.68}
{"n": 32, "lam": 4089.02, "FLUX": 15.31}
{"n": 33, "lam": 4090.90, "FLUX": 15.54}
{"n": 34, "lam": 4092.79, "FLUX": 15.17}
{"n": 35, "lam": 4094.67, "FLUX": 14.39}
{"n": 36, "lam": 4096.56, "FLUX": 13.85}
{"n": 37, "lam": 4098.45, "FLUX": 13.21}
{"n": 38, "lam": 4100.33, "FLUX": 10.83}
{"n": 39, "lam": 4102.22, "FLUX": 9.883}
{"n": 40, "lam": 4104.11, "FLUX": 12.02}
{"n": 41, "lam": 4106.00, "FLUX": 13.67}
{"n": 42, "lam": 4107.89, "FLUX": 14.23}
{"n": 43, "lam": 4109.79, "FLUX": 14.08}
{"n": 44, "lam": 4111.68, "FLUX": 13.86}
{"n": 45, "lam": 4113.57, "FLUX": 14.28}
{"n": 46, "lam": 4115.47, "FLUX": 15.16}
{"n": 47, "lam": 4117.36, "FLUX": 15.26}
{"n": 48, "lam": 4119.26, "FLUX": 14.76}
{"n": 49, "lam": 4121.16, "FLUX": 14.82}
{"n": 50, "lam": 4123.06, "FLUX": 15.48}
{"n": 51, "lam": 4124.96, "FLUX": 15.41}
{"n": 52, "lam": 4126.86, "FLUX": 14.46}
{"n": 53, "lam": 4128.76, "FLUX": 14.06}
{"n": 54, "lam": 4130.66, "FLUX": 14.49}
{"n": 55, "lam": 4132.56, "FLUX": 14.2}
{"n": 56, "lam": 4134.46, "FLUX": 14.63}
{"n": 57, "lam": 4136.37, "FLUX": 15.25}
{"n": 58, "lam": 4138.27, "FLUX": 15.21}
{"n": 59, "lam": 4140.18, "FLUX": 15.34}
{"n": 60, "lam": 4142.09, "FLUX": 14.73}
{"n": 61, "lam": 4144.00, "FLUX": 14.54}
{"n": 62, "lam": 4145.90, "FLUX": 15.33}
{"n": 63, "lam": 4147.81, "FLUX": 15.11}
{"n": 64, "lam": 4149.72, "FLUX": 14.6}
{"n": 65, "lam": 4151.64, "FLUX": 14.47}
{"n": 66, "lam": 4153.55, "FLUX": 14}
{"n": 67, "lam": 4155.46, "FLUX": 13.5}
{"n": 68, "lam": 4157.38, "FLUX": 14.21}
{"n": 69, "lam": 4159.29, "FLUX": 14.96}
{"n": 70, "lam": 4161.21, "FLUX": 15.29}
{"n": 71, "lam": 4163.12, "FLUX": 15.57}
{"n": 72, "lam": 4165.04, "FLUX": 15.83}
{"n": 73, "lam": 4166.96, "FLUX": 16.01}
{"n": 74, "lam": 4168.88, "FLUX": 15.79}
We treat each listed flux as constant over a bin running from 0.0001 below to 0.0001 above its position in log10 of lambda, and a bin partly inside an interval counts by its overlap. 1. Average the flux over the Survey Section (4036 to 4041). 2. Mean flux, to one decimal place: 15.7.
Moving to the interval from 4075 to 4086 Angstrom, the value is 13.8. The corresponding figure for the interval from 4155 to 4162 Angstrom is 14.5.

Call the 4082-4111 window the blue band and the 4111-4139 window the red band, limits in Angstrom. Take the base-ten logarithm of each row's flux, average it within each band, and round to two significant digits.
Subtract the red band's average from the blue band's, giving -0.036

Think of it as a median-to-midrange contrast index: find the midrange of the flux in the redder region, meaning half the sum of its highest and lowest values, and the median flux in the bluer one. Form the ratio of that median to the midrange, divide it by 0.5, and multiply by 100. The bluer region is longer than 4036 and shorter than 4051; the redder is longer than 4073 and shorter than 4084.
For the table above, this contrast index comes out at 213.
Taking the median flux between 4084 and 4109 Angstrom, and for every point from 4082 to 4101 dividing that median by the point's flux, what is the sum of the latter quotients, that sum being 10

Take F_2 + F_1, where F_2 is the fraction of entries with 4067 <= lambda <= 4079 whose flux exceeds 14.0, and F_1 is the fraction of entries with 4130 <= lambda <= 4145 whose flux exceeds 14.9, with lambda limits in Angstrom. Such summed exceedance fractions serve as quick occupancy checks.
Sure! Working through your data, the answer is 1.04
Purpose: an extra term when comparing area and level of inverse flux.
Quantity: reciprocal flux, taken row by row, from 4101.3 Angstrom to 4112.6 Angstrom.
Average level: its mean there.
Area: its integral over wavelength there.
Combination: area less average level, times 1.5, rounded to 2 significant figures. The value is 1.2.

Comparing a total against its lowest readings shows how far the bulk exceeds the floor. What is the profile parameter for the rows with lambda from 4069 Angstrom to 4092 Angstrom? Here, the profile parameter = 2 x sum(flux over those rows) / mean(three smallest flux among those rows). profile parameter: 26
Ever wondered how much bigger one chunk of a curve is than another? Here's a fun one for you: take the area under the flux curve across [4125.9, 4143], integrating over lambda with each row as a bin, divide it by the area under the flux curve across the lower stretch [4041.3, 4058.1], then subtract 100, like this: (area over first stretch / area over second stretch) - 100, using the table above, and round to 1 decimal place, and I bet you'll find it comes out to -98.9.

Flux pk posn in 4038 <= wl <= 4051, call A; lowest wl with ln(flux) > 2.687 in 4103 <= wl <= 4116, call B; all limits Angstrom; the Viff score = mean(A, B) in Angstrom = 4077.0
